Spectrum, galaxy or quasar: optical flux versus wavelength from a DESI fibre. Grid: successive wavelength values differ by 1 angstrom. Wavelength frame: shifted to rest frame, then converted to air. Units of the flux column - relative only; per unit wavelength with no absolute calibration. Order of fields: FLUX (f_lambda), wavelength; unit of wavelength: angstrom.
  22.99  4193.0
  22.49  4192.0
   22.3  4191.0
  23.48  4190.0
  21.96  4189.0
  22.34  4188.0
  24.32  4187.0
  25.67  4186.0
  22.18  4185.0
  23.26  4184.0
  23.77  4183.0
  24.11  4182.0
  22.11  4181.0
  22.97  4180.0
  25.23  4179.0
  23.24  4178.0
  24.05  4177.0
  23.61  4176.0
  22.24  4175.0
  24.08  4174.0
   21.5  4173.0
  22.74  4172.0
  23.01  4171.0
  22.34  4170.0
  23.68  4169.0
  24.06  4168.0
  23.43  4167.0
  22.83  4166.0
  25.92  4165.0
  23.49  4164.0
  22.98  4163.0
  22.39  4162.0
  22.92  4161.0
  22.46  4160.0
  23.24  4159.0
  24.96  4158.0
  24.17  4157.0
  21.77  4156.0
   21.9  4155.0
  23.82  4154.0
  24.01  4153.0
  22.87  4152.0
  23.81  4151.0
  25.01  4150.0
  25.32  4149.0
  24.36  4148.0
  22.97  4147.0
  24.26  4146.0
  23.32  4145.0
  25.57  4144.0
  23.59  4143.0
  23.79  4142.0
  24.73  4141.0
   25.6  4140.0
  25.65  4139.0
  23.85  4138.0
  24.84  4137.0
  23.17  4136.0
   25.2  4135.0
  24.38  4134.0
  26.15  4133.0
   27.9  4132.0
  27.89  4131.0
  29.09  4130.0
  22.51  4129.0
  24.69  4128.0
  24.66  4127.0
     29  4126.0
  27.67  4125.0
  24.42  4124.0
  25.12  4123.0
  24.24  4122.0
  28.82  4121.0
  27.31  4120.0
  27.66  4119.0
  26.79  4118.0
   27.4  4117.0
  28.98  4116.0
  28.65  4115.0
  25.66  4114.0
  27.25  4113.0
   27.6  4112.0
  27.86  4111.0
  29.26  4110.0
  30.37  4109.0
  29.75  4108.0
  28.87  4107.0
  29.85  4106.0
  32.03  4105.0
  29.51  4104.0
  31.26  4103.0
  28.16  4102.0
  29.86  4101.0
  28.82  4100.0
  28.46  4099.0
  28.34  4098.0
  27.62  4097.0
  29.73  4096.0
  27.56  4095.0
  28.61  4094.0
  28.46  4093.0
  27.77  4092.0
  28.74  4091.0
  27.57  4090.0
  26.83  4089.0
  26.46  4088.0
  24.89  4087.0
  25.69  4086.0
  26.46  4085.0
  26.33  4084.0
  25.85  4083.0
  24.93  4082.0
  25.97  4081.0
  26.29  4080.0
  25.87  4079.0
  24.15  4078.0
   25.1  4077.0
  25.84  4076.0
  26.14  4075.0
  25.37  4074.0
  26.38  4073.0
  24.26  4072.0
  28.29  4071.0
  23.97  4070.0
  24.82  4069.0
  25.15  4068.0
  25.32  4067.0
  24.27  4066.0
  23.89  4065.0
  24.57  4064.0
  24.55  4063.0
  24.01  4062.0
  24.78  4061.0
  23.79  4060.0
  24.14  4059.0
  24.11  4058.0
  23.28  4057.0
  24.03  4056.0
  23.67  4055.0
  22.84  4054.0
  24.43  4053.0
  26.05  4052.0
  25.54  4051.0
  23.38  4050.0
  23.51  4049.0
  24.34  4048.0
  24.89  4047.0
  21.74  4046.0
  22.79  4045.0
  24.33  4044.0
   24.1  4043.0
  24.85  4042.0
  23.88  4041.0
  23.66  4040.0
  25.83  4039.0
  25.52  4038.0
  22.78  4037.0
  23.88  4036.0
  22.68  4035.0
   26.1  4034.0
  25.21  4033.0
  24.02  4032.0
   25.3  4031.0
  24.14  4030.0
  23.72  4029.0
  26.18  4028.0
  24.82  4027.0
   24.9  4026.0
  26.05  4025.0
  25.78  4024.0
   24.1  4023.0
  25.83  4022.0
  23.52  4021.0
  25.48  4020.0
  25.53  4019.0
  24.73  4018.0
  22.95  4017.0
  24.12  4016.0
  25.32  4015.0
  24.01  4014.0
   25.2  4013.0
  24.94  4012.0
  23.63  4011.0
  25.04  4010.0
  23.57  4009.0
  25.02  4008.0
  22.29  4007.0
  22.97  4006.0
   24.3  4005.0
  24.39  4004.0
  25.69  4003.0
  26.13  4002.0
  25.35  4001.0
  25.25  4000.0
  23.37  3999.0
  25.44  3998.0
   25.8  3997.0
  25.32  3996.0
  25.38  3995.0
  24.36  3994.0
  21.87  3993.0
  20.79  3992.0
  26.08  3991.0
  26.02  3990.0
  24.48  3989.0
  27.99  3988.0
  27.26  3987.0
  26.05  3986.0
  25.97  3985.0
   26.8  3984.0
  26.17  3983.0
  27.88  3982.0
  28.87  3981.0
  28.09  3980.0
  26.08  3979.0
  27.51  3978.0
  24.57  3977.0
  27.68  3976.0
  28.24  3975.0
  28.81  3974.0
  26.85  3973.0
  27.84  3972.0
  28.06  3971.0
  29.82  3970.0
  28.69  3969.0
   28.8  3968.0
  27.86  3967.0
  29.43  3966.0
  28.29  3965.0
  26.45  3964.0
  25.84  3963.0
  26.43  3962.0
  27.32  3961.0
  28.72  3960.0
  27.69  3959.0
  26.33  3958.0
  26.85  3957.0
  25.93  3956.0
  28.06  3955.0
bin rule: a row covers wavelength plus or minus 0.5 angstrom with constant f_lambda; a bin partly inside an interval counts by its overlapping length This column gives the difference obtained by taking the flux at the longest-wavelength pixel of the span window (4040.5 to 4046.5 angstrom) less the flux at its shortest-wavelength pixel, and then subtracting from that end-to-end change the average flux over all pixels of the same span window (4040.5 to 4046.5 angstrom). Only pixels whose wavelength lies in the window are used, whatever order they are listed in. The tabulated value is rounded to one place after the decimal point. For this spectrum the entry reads -25.8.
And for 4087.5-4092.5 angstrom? -26.2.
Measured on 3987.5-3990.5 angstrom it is -28.1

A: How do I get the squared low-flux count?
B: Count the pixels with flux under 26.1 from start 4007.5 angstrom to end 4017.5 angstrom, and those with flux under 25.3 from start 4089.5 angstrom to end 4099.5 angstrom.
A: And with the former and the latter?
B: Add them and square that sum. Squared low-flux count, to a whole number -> 100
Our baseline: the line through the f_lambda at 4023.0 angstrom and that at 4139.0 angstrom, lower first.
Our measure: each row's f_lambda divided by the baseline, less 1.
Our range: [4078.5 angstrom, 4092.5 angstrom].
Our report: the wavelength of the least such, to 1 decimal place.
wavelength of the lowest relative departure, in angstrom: 4087.0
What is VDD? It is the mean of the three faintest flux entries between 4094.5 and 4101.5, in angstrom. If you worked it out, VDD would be 28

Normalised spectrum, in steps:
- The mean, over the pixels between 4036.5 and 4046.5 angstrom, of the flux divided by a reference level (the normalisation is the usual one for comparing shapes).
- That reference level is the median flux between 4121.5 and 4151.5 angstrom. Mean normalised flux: 0.97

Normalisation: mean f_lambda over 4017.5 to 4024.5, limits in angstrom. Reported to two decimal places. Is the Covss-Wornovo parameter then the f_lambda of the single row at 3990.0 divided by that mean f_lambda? 1.04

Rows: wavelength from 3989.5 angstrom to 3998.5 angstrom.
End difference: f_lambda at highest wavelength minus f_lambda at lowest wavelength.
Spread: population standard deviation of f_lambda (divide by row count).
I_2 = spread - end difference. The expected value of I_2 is 2.4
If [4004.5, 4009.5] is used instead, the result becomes 1.7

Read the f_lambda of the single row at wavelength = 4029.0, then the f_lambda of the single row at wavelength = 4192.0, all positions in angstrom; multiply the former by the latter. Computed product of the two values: 533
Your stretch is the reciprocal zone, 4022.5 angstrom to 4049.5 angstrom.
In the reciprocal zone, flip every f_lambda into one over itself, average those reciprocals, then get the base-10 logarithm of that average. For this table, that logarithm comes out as -1.39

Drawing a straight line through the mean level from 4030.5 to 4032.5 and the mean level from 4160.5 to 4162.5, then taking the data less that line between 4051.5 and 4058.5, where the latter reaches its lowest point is 4054.0 angstrom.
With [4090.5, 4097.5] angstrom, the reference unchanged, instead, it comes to 4095.0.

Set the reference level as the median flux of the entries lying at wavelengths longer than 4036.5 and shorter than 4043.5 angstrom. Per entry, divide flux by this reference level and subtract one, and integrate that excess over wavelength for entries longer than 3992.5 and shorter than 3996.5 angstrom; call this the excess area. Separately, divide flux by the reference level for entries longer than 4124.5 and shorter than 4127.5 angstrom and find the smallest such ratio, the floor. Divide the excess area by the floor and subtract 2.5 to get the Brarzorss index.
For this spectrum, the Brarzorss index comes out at -2.48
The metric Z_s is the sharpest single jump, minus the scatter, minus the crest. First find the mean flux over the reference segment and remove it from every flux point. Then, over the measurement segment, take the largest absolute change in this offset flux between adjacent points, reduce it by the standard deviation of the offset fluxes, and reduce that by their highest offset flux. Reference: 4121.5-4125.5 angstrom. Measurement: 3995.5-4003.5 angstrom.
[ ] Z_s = 0.5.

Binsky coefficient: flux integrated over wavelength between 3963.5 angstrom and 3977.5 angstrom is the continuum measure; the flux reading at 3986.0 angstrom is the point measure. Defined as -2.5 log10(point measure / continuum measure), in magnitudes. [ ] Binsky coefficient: 2.94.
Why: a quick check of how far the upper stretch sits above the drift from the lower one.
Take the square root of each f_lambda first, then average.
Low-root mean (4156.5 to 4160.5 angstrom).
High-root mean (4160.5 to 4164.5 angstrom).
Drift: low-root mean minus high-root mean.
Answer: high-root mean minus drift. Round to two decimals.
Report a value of 4.71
